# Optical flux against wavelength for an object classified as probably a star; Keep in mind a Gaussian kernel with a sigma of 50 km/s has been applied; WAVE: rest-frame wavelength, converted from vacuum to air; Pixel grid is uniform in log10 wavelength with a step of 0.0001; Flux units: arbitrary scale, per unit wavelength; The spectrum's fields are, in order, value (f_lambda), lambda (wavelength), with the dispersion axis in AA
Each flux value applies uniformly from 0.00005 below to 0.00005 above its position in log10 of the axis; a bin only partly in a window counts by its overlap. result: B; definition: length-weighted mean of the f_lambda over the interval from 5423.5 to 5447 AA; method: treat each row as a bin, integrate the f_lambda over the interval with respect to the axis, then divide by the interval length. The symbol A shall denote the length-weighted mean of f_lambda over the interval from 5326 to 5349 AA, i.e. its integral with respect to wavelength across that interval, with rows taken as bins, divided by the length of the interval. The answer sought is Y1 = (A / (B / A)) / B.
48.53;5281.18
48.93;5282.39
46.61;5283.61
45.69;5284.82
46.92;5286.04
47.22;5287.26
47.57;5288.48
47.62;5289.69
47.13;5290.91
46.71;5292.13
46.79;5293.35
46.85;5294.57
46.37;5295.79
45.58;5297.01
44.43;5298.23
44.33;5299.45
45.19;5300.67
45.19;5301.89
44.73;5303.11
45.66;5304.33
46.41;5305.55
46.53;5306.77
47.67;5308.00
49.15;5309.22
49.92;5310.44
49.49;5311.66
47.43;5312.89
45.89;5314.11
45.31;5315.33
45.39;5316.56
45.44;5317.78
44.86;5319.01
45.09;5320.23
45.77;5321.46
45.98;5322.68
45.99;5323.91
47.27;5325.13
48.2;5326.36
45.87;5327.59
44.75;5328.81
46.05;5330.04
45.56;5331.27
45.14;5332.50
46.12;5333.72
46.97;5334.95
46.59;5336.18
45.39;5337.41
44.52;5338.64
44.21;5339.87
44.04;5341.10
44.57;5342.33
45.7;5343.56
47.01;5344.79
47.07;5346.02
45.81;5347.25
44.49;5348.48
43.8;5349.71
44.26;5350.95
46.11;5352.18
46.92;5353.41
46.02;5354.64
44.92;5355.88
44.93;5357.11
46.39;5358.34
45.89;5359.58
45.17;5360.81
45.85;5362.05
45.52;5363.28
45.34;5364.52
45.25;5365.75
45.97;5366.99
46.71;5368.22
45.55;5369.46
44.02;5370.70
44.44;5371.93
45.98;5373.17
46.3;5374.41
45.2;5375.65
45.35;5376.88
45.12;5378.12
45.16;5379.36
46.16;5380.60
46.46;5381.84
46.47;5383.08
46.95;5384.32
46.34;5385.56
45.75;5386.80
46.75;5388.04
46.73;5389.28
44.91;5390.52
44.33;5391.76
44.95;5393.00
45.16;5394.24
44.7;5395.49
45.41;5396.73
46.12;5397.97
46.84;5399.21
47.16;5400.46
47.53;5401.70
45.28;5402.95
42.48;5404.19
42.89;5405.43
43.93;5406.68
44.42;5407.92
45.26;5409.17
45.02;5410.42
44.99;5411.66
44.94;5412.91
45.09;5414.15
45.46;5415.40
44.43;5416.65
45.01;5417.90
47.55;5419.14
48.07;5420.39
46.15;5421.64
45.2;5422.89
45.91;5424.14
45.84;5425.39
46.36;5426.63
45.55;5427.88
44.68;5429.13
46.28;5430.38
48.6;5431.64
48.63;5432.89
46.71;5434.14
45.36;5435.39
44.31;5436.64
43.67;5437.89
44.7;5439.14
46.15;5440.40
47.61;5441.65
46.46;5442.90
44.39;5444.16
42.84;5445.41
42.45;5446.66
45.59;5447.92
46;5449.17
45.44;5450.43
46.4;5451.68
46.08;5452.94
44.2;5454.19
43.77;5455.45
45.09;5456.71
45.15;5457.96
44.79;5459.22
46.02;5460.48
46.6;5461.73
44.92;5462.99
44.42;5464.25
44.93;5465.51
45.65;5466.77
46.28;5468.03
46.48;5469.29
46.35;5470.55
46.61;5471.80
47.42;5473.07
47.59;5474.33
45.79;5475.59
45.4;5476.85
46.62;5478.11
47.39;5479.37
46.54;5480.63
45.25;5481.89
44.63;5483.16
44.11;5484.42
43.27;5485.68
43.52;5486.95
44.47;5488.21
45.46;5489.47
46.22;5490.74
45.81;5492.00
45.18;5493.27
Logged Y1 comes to 1.00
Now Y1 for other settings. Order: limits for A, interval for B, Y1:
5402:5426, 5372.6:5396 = 0.98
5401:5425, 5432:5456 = 1.00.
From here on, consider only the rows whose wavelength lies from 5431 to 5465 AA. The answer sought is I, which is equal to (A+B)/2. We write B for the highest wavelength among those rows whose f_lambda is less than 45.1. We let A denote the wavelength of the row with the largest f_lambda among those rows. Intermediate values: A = 5432.89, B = 5464.25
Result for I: 5448.6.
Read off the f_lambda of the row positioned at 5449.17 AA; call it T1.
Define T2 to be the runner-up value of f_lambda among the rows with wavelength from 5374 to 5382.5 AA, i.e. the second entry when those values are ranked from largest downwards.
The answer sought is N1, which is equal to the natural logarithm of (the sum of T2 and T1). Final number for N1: 4.53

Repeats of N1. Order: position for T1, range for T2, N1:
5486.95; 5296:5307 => 4.50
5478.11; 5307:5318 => 4.57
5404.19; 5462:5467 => 4.47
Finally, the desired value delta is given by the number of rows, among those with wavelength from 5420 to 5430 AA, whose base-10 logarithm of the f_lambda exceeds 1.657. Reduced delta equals 6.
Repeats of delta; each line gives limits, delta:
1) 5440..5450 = 5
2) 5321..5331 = 7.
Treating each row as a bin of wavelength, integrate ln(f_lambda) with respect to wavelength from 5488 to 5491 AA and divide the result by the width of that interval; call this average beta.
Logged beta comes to 3.813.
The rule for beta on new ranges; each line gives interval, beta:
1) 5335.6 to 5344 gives 3.805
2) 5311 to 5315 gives 3.863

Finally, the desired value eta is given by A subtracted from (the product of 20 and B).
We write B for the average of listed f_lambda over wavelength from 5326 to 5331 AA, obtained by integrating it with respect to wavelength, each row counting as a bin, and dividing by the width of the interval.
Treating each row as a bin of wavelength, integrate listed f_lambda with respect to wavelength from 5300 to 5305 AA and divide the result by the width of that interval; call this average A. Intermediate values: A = 45.2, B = 46.1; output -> 876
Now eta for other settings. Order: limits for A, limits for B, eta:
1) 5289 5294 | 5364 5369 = 870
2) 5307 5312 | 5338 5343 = 838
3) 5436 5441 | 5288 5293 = 900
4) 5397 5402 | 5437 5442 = 860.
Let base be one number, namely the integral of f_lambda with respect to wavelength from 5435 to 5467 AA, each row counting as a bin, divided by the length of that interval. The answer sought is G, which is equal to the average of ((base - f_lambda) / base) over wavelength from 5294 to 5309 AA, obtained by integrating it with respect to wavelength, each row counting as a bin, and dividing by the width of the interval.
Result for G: -0.016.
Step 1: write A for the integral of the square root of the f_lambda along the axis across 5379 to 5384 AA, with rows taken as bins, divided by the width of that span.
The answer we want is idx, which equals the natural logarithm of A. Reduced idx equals 1.92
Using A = 6.79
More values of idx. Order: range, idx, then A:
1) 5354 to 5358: 1.91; 6.74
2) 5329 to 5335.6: 1.91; 6.77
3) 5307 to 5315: 1.94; 6.93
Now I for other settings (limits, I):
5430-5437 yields 5434.8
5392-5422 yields 5419.1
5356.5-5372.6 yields 5370.1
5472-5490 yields 5481.3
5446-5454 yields 5449.2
